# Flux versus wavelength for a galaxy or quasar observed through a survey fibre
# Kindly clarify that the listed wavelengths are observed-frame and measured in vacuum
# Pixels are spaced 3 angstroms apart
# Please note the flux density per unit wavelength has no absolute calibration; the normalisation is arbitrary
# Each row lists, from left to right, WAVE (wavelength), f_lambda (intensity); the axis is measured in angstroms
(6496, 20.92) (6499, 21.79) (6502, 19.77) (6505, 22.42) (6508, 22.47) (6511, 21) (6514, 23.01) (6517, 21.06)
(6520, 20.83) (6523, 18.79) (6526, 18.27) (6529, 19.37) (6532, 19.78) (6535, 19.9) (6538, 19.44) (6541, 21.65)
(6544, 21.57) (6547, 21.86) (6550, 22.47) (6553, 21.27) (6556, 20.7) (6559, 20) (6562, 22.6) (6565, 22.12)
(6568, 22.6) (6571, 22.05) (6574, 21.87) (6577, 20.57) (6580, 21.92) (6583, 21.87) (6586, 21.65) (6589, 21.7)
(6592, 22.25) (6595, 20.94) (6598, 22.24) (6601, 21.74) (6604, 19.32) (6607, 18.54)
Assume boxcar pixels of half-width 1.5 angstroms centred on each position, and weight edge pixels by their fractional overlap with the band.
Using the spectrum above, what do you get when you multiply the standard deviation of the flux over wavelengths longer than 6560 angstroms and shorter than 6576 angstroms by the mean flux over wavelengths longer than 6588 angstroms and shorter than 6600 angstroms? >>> 7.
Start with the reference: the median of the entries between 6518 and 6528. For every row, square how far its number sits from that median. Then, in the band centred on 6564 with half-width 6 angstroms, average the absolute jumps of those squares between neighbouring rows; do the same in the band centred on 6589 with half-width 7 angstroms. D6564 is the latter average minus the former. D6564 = -3.5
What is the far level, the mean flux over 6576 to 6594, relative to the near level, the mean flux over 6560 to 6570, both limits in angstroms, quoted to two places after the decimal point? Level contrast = 0.97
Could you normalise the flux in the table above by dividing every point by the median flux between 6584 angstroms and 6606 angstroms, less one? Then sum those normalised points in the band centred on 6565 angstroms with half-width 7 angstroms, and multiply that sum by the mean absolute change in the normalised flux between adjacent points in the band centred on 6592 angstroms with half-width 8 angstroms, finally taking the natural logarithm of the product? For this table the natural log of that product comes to -6.51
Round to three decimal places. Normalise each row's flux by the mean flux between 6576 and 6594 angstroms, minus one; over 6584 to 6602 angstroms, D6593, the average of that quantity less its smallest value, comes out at 0.038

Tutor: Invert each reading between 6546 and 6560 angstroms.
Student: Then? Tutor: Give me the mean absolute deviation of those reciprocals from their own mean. 0.0016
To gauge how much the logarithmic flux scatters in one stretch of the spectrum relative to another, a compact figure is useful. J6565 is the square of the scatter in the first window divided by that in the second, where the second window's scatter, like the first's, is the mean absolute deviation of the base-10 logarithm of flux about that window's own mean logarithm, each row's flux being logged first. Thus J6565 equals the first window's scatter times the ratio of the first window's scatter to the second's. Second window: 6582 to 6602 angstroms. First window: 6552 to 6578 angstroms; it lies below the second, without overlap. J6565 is 0.044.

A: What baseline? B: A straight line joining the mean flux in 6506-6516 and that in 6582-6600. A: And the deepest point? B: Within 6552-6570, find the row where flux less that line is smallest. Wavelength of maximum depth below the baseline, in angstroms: 6559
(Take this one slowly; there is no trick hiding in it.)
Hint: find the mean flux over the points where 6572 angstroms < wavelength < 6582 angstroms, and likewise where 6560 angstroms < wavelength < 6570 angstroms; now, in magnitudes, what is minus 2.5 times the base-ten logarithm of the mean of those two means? -3.35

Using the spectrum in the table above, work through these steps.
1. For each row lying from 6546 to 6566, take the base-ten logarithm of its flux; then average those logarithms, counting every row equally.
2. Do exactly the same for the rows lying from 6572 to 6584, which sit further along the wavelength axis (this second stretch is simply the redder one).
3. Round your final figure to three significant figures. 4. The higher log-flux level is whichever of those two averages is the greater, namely 1.33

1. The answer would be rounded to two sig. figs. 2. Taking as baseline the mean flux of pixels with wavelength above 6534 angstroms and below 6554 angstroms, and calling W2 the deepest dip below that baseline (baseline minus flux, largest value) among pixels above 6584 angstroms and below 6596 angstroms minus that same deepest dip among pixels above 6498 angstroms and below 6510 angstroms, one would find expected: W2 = -1.2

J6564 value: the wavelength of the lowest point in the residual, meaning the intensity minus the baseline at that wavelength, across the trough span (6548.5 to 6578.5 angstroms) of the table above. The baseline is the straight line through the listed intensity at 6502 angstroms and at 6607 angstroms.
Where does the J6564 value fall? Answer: 6559 angstroms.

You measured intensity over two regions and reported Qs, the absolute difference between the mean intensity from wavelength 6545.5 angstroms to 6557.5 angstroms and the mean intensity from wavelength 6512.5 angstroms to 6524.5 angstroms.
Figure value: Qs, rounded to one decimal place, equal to 0.7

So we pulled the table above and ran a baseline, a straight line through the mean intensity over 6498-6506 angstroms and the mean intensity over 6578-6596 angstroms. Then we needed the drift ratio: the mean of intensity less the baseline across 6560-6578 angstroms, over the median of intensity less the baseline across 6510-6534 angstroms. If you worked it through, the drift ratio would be -0.3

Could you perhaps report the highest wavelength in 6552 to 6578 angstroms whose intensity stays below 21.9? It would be 6577 angstroms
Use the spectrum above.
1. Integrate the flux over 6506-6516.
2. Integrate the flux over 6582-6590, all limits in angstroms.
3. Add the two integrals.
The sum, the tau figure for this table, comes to 395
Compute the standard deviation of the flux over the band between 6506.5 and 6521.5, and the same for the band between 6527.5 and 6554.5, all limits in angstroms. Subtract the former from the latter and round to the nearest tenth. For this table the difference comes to 0.2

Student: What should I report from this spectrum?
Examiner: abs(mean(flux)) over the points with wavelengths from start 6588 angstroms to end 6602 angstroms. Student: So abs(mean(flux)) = 21.8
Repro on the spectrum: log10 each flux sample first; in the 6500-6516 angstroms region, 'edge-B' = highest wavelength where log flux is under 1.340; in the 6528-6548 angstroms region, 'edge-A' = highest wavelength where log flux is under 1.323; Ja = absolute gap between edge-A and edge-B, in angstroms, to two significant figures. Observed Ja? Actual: 27 angstroms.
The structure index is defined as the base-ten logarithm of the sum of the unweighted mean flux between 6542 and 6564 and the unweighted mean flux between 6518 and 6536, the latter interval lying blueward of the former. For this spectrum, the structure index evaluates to 1.613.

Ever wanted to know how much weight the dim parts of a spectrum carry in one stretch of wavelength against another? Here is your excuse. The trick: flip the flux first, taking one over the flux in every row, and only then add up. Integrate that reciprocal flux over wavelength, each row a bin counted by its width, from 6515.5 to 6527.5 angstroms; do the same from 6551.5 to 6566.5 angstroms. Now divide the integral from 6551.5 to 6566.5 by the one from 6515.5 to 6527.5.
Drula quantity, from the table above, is 1.2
